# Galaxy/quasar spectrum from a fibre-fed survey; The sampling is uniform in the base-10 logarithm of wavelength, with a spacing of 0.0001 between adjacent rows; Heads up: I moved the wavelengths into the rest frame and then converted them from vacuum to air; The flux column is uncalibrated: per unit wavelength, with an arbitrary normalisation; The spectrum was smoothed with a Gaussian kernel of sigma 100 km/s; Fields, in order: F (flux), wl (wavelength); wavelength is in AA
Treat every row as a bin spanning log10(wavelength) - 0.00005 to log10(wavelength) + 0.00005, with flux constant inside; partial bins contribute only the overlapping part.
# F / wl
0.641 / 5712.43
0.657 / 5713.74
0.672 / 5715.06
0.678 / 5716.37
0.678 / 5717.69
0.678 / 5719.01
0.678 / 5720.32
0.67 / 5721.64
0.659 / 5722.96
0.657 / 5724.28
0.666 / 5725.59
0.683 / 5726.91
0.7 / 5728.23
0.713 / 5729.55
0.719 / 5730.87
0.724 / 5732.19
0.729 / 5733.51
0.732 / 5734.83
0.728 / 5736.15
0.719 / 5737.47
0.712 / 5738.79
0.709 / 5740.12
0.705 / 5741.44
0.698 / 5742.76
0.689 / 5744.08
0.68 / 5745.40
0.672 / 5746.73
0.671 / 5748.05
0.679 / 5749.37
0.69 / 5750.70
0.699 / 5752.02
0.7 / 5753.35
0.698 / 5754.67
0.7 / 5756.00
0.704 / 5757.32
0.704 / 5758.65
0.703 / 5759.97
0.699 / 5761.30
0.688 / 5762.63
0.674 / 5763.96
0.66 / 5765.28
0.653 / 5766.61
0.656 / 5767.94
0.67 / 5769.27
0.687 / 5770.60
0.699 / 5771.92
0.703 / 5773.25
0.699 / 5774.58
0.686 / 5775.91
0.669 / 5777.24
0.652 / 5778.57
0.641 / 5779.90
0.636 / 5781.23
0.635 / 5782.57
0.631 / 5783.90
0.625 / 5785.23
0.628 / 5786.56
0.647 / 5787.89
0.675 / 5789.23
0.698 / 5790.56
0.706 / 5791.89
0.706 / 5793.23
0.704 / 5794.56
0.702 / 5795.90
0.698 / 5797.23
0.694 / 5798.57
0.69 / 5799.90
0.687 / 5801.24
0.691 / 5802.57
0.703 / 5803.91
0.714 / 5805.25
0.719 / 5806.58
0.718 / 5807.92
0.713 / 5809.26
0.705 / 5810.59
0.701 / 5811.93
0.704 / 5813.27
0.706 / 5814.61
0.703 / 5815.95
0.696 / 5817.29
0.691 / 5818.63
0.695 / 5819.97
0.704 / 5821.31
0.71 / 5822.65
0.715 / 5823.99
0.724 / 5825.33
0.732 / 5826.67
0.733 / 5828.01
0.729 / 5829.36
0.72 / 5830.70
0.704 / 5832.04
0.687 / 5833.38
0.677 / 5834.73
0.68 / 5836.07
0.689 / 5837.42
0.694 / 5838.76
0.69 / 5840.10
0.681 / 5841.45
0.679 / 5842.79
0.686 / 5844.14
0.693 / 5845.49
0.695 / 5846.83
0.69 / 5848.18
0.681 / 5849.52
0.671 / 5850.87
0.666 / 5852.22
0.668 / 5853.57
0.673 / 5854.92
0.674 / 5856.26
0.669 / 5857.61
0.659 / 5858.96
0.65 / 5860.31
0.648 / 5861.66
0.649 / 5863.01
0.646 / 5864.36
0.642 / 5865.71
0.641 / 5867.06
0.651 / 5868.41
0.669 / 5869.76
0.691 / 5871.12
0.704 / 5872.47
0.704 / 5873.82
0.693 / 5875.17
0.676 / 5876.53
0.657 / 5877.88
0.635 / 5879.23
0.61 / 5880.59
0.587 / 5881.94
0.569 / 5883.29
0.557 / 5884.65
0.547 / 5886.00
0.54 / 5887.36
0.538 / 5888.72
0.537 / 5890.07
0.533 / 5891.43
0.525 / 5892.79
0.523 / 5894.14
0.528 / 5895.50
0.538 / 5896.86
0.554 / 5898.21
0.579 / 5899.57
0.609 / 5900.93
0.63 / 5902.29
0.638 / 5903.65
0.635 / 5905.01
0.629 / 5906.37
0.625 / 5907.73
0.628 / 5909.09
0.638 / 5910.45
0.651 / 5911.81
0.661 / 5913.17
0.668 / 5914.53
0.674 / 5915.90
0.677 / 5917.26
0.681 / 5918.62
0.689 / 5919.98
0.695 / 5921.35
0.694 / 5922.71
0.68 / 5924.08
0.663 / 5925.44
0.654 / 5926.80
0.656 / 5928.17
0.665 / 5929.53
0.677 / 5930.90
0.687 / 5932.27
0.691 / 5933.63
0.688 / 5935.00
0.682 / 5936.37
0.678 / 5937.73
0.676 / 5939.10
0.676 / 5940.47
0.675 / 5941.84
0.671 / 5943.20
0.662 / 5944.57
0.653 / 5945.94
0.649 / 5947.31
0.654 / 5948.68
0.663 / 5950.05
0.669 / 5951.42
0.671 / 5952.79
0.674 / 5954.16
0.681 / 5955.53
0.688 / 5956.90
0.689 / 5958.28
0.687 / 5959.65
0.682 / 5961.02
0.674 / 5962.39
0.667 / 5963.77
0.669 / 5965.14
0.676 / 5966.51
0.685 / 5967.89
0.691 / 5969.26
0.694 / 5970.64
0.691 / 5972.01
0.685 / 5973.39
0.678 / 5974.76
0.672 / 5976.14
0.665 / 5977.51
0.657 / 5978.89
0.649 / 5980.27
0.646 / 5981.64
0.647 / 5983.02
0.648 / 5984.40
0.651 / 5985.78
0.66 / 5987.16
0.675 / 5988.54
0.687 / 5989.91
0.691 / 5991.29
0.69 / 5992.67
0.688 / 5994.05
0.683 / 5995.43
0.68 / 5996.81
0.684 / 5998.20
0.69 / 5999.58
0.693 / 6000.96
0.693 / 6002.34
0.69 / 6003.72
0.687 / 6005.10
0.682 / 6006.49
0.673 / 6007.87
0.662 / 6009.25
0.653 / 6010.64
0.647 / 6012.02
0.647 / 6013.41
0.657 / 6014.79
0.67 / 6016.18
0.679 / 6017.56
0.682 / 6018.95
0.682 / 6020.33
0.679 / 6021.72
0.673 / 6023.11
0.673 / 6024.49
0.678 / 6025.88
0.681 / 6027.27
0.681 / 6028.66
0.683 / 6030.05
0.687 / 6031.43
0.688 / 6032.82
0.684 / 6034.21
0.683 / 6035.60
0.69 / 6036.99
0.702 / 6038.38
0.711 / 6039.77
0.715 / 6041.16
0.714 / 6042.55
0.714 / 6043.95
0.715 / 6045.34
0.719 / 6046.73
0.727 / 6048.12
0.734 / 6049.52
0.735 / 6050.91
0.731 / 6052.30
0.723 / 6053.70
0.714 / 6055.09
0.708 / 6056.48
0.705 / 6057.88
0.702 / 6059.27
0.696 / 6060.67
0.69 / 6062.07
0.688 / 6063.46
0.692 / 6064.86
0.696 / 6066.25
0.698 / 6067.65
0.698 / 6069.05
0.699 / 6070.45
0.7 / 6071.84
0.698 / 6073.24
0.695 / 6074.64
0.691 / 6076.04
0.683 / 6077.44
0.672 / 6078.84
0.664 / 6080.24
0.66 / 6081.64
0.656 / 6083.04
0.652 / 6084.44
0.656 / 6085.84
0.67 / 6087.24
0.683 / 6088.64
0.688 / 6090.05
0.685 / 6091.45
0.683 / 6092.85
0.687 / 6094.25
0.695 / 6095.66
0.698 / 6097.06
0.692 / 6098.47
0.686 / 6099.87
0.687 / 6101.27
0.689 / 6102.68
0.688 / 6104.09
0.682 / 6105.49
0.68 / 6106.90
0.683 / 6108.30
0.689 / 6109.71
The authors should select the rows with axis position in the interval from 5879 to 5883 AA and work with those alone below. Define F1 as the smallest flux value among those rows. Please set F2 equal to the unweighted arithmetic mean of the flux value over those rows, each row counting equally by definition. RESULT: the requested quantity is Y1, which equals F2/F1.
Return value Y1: 1.04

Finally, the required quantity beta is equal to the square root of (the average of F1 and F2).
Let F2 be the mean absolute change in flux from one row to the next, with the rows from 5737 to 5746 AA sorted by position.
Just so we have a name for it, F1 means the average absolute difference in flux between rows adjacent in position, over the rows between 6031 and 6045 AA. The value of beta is 0.074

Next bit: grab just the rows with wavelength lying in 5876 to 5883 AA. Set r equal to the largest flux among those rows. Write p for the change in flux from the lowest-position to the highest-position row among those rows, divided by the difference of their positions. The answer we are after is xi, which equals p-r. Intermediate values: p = -0.0165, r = 0.676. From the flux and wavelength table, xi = -0.692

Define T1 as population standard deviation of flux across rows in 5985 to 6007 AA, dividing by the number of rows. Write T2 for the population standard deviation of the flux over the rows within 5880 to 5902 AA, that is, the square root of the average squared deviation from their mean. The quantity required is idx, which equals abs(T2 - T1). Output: 0.016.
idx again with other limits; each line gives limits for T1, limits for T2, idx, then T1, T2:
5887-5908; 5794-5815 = 0.035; 0.045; 0.009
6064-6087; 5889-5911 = 0.029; 0.018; 0.047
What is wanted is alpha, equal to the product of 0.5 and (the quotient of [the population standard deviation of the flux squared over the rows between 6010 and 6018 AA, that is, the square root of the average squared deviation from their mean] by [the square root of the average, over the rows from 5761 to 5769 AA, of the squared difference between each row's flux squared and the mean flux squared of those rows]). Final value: 0.3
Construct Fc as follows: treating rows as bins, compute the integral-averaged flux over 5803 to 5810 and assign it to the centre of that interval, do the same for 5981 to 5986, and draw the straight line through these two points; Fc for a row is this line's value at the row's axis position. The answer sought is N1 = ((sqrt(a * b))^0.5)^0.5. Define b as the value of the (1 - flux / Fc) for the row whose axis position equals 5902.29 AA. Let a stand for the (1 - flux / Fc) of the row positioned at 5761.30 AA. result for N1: 0.48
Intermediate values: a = 0.04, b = 0.07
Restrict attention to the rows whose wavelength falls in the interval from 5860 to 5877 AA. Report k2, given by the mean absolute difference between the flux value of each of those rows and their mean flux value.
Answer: 0.021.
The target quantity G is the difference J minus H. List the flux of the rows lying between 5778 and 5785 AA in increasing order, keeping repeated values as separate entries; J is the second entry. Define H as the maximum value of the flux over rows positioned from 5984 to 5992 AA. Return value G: -0.056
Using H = 0.691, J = 0.635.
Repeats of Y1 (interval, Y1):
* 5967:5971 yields 1.01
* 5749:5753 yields 1.02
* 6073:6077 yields 1.01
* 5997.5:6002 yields 1.01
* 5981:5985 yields 1.00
